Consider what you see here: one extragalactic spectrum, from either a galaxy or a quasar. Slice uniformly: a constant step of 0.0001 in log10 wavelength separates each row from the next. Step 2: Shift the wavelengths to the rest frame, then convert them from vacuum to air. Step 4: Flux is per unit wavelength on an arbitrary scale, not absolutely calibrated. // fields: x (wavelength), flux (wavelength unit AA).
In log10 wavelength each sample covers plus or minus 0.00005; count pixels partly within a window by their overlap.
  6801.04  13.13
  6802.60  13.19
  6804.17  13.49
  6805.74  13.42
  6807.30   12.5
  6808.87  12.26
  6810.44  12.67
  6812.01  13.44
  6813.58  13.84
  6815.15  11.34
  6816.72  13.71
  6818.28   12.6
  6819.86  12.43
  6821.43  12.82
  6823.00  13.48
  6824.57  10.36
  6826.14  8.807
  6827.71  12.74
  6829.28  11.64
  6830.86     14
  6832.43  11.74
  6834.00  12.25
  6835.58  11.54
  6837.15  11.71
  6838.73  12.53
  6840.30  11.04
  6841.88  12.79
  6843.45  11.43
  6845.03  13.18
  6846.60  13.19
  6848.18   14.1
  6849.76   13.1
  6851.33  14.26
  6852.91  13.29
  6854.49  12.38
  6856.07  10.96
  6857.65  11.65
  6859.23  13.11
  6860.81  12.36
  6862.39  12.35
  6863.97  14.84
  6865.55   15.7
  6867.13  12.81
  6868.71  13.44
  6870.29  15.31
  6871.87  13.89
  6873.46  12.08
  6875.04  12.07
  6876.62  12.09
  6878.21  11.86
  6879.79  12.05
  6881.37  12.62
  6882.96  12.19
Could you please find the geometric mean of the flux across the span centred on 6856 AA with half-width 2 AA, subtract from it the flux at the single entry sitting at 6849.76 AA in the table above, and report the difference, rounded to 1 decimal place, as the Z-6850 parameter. -1.5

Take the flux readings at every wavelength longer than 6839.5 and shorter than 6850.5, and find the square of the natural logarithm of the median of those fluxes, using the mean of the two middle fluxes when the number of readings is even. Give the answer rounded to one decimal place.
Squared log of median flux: 6.6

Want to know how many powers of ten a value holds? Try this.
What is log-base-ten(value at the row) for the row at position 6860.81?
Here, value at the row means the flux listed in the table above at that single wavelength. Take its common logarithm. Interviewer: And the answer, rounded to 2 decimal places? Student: 1.09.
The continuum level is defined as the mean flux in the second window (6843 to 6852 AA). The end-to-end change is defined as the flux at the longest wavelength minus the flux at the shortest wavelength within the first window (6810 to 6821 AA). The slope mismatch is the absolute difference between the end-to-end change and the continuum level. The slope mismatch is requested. 13.5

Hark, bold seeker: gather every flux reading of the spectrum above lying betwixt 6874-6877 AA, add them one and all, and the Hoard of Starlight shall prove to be 24.2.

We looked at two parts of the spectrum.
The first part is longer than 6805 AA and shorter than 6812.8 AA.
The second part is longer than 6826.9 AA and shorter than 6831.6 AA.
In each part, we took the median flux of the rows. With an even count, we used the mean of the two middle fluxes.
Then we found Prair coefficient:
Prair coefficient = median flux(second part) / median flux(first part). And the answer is 1.01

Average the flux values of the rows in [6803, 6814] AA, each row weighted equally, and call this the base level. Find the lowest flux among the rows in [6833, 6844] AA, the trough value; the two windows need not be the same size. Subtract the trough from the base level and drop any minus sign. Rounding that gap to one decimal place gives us 2.0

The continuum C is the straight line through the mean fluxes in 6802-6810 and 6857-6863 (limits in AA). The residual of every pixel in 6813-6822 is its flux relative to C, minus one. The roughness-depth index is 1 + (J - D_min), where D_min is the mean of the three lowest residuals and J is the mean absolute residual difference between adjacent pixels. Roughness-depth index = 1.16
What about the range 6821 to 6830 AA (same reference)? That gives 1.36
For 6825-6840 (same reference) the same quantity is 1.28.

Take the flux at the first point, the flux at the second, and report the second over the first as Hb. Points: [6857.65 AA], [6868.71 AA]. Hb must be 1.15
